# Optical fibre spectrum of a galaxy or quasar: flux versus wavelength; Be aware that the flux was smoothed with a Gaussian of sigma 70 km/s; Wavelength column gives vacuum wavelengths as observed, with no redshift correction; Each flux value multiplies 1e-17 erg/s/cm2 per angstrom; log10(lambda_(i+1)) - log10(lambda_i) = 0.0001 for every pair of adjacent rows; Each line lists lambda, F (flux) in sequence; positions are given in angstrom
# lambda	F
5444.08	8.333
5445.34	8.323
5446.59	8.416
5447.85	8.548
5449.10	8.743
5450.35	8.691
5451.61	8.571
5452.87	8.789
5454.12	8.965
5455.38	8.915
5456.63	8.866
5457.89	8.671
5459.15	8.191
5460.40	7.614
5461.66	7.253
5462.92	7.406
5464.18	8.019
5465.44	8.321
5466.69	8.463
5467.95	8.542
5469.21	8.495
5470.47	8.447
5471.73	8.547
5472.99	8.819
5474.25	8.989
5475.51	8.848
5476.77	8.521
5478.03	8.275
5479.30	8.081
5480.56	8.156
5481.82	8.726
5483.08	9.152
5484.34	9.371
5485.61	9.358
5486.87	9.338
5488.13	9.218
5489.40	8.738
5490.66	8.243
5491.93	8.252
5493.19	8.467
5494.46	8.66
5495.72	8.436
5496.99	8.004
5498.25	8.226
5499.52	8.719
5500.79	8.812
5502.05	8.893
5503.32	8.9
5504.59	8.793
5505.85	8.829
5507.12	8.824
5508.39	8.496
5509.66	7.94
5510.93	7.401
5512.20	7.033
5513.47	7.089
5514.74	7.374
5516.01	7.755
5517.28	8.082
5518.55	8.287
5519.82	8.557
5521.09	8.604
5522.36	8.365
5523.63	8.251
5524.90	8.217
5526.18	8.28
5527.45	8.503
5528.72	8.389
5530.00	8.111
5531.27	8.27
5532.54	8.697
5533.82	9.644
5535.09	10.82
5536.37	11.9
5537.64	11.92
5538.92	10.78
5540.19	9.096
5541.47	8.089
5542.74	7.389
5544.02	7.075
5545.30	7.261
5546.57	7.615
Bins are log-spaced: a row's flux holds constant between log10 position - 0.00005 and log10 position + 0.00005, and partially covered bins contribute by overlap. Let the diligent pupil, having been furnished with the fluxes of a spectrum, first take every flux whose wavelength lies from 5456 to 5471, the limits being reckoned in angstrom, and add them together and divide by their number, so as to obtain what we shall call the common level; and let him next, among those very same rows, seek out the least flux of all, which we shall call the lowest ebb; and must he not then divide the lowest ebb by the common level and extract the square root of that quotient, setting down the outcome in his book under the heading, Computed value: 0.941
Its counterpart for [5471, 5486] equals 0.962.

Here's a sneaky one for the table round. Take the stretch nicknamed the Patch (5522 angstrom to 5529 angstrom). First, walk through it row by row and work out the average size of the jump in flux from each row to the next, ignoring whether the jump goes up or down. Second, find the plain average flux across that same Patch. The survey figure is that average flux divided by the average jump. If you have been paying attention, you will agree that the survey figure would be 76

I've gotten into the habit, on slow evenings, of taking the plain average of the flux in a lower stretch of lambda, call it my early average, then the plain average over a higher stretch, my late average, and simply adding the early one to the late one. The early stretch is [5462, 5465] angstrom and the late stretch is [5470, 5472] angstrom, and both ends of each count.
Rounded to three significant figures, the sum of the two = 16.2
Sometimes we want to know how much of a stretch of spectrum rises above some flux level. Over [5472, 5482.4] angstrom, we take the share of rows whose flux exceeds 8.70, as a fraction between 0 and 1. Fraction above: 0.50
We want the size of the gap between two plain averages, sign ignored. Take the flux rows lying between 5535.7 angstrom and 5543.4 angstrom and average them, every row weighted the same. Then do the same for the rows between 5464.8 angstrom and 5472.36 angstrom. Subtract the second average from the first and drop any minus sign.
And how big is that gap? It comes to 1.4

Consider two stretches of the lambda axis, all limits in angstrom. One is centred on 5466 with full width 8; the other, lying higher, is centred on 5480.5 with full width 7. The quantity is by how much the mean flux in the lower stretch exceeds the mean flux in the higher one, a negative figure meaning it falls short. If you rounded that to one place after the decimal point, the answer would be -0.3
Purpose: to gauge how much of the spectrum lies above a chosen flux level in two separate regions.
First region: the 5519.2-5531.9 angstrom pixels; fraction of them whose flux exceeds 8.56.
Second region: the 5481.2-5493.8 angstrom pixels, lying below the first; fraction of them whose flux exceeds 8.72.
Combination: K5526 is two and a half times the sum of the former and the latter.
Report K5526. 2.0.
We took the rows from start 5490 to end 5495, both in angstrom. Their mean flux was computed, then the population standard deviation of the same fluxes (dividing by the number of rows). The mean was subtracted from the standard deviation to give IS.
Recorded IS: -8.23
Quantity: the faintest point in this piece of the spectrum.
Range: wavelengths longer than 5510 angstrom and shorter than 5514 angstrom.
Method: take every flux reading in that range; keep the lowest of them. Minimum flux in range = 7.033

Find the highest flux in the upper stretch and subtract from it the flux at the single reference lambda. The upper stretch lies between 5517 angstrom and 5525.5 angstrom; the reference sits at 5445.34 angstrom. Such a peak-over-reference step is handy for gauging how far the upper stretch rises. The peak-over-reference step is 0.28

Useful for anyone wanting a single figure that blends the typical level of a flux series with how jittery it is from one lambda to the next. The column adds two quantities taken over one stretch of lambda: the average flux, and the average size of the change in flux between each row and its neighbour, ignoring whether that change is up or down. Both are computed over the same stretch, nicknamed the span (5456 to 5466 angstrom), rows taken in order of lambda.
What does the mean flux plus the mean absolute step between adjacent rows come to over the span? 8.4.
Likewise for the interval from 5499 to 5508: 8.9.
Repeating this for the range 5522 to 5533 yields 8.5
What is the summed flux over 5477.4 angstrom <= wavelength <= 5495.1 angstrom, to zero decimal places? 122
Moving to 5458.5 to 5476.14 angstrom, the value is 116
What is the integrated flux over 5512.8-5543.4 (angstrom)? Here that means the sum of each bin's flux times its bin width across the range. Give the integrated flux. 268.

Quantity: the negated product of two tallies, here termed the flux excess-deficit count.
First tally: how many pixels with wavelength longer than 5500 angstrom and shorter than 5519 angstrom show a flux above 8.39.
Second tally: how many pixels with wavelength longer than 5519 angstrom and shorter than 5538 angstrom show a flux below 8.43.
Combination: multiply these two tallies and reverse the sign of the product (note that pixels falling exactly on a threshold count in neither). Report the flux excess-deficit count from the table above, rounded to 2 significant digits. -49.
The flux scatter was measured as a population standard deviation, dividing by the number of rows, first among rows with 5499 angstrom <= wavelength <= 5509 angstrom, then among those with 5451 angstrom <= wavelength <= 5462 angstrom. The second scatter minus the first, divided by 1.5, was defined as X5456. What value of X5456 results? 0.31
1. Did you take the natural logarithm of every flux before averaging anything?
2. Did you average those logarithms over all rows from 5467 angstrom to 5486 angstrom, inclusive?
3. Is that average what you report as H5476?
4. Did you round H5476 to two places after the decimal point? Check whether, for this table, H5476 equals 2.16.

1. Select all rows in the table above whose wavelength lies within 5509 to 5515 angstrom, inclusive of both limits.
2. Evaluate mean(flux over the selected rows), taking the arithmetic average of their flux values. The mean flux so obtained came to 7.37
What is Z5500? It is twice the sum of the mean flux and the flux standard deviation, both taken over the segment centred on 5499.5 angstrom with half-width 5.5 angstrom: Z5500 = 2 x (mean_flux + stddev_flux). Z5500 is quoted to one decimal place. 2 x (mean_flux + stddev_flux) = 17.8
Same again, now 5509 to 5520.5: 16.5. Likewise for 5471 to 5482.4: 17.7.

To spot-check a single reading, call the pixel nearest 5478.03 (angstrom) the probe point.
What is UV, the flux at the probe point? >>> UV 8.275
